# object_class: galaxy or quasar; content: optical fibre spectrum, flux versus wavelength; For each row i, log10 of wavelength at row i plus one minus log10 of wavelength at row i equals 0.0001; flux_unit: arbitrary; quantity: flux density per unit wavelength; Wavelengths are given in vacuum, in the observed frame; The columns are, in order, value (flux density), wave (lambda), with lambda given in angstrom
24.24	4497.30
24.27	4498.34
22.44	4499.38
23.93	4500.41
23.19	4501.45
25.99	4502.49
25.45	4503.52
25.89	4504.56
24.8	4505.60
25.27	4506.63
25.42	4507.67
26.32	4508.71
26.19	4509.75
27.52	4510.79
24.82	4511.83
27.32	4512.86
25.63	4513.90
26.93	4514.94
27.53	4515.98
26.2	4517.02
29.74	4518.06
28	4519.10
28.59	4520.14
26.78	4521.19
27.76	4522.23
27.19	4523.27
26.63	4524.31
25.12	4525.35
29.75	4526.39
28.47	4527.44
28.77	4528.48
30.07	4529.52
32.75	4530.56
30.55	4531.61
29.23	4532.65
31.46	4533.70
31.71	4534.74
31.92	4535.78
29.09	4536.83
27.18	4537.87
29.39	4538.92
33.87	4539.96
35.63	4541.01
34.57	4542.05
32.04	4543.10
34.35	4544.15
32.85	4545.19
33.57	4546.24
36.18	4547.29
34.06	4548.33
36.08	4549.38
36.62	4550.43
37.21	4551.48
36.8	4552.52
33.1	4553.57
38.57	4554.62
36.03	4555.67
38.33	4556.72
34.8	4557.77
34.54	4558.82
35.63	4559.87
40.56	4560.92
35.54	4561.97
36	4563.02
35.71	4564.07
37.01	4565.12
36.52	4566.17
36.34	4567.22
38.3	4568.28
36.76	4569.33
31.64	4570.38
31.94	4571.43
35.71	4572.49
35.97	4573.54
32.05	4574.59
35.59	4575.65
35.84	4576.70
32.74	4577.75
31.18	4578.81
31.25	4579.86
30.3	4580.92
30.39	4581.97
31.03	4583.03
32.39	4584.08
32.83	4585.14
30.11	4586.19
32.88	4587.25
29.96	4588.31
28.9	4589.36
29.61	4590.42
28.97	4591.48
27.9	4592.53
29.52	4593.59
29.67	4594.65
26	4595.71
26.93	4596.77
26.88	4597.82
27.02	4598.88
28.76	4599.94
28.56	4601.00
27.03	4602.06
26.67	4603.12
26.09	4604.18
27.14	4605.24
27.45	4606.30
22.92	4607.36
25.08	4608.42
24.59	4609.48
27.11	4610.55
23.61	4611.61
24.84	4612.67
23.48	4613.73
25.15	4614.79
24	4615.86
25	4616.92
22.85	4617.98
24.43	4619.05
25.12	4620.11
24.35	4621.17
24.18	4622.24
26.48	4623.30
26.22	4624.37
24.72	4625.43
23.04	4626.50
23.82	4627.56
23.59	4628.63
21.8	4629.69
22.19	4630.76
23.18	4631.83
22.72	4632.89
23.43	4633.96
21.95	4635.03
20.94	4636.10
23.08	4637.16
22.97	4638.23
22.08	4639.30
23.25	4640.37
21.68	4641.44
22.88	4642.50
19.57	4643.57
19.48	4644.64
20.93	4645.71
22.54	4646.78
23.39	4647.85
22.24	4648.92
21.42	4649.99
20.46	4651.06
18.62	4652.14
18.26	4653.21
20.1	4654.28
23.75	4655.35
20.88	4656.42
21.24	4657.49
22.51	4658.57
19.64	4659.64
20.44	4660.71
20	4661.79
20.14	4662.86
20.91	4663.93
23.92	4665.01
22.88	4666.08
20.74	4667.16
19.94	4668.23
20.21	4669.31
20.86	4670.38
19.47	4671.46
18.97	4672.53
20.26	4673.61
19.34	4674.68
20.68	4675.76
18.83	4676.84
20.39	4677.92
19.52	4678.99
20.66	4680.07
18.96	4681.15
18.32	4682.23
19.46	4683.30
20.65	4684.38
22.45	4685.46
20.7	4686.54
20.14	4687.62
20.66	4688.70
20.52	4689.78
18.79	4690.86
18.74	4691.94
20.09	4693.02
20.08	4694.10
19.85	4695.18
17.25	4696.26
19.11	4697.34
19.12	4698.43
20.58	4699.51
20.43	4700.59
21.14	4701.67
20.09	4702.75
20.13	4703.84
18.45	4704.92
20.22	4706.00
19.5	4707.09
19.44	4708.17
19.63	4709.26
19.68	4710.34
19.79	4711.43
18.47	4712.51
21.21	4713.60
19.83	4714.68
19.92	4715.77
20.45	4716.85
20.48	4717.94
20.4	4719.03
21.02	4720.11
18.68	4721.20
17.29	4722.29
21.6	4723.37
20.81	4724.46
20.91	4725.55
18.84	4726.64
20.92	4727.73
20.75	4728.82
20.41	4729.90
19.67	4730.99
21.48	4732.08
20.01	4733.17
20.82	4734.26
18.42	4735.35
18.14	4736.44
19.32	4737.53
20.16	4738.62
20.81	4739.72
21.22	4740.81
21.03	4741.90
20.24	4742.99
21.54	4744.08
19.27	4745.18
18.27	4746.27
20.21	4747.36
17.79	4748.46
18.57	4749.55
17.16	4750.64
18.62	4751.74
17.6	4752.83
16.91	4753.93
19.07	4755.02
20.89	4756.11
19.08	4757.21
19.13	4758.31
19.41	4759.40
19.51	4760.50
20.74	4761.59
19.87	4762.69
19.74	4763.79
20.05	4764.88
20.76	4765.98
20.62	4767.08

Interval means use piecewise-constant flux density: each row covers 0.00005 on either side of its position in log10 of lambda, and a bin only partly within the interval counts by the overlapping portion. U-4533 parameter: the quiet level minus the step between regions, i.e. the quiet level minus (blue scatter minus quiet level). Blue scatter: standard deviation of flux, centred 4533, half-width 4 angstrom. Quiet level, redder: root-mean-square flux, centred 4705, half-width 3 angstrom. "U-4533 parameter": 38.1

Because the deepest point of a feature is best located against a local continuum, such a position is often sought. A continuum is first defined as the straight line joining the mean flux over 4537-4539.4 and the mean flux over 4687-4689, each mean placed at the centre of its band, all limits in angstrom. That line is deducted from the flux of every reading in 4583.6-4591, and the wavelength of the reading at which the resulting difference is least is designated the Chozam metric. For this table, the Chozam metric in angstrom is 4589.36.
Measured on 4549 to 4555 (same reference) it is 4553.57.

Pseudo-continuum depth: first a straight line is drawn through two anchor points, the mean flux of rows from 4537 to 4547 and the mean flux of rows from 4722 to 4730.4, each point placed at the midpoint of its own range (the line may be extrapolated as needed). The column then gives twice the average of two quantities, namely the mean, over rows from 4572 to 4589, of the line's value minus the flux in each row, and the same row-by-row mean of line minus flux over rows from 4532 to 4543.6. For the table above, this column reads -1.1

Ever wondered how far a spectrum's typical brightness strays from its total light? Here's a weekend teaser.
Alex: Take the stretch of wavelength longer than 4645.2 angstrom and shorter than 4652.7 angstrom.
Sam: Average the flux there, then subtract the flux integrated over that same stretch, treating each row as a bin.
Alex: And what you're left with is -139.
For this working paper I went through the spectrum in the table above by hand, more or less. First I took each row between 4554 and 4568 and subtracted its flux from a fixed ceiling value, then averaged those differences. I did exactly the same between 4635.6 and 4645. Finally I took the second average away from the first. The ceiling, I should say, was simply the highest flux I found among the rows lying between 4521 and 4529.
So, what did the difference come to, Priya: -15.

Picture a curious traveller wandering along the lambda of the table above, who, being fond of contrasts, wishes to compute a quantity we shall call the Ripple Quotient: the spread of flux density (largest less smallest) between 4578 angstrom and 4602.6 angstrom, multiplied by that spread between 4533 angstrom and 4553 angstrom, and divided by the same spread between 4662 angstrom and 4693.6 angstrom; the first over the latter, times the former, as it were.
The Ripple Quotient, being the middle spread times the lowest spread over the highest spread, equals 12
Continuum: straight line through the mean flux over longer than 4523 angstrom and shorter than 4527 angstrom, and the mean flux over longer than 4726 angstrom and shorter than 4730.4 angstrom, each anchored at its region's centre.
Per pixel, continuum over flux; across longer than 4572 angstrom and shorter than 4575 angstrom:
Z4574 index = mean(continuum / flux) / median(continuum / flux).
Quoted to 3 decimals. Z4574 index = 1.034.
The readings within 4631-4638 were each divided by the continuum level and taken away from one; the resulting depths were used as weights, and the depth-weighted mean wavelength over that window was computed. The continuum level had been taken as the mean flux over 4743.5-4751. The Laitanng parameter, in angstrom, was 4634.3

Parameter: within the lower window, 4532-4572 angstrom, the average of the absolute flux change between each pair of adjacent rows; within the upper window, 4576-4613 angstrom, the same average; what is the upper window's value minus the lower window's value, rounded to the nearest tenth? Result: -0.6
